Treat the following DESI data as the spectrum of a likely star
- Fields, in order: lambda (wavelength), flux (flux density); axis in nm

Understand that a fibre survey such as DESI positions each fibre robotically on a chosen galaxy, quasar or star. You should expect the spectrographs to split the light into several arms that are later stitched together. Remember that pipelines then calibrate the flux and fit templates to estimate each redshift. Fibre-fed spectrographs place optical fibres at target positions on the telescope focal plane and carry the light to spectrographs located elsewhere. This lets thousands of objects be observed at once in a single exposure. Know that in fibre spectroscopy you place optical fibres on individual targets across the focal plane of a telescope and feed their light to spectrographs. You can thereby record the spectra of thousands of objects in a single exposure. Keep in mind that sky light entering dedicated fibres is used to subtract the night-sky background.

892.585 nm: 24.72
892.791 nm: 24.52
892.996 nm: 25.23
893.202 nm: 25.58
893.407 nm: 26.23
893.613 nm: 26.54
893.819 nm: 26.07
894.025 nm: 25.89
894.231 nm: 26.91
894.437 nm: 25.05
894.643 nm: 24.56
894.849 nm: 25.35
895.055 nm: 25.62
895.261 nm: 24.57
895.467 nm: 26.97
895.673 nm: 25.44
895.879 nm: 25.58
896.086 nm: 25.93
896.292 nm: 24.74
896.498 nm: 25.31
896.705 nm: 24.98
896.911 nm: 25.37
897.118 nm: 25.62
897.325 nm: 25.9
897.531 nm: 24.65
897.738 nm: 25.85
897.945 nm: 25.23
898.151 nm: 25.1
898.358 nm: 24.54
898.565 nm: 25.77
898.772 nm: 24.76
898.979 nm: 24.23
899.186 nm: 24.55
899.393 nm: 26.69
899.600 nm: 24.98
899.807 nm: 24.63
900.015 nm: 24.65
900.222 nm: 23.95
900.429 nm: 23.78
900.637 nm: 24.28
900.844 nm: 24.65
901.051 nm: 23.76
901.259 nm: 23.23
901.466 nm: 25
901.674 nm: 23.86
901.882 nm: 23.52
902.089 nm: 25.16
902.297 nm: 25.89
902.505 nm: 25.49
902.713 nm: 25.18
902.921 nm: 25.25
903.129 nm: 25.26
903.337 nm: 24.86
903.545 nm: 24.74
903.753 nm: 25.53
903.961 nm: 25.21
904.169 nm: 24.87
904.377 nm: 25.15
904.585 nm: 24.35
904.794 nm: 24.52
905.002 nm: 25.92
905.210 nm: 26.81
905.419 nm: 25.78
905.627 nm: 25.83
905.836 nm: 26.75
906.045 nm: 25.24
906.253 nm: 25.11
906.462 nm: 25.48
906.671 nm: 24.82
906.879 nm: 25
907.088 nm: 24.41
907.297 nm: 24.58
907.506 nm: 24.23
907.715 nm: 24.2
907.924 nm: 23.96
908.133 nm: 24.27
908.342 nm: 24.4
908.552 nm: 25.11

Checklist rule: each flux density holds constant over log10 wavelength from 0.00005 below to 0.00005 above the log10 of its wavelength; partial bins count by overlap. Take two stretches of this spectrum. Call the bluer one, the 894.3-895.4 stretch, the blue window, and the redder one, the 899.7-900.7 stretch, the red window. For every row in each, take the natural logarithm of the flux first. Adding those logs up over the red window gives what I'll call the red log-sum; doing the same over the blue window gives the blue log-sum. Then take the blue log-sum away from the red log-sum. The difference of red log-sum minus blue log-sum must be -0.16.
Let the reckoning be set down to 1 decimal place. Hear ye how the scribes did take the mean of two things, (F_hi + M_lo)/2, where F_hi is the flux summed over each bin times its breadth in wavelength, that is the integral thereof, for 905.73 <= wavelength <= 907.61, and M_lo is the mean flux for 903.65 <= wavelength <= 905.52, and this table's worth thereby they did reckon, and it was 36.2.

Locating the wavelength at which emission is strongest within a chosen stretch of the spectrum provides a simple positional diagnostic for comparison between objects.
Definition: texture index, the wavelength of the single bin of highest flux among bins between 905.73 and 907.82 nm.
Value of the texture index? 905.836 nm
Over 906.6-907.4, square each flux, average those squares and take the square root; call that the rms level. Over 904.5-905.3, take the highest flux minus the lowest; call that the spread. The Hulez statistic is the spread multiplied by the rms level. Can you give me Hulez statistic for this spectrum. 61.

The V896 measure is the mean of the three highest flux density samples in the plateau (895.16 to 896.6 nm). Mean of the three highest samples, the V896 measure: 26.2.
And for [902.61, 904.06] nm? 25.3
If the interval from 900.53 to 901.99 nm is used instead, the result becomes 24.6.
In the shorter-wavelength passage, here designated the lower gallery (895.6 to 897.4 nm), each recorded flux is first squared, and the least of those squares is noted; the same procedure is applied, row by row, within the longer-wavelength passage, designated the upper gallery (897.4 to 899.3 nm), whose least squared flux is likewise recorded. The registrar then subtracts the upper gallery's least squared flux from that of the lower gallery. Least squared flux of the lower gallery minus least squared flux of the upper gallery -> 25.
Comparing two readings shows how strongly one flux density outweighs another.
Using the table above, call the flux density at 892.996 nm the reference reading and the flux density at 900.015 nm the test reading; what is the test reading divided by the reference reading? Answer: 0.977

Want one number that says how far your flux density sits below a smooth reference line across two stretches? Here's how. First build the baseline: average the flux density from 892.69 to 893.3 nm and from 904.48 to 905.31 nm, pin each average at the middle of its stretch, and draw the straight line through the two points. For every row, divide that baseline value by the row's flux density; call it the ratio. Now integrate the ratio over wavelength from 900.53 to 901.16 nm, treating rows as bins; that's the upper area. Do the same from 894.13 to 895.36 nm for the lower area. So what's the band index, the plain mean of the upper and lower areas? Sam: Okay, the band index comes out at 0.94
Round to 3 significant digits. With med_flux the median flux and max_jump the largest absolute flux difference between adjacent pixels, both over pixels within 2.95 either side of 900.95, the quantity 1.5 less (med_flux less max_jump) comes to -21.1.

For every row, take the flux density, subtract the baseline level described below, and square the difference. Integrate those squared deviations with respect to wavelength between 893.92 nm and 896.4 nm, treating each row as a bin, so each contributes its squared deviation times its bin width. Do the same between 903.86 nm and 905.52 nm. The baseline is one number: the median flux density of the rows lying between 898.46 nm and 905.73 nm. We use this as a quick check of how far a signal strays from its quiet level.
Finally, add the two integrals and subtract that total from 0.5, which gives -3.4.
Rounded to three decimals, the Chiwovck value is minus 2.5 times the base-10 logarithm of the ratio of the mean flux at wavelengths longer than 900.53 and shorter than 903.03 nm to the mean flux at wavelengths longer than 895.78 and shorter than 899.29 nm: 0.025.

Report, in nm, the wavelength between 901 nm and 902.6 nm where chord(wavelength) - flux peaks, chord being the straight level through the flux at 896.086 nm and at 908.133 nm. 901.259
